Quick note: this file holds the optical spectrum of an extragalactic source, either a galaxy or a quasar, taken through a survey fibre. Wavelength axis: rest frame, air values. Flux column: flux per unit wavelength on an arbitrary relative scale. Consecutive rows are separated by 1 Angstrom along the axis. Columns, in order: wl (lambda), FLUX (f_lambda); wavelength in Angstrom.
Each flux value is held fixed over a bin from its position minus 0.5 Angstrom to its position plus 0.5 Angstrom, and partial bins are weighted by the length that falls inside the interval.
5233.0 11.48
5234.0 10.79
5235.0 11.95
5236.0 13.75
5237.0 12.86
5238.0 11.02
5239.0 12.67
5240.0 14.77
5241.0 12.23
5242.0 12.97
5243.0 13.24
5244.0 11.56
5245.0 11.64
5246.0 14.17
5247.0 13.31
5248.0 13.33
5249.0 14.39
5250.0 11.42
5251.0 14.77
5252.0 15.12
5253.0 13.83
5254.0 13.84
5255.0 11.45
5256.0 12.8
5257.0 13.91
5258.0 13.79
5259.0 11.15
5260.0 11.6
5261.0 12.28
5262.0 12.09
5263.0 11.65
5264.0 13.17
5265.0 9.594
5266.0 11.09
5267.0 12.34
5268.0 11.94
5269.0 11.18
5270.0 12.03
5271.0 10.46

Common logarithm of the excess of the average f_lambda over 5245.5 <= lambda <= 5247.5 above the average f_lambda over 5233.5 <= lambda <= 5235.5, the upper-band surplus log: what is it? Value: 0.37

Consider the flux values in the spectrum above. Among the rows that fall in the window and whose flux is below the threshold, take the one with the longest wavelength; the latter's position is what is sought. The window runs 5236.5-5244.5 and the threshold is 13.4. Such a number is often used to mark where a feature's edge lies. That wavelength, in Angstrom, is 5244.0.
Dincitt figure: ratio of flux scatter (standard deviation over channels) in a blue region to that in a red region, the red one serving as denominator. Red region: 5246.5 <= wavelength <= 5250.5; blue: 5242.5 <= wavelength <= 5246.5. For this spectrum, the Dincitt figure 1.0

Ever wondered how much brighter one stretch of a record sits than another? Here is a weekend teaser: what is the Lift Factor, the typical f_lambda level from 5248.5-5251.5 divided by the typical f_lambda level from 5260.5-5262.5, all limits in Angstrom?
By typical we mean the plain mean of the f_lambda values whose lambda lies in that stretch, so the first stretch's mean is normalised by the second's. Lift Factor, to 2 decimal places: 1.11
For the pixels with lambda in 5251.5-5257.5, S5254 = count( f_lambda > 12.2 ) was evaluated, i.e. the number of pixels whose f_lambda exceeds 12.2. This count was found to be 5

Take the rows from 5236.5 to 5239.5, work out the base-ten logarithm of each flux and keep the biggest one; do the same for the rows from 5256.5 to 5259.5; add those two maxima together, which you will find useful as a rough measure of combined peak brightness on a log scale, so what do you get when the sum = 2.25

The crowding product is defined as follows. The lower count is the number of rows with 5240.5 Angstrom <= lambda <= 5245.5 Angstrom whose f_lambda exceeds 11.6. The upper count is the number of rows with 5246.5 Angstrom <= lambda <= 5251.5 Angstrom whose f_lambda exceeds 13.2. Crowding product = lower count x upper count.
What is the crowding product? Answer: 16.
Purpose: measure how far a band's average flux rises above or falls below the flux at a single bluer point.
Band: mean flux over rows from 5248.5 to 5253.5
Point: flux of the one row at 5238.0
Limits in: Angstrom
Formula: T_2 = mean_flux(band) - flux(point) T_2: 2.9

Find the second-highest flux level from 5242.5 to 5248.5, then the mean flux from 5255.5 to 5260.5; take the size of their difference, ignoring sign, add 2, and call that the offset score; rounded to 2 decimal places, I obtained 2.68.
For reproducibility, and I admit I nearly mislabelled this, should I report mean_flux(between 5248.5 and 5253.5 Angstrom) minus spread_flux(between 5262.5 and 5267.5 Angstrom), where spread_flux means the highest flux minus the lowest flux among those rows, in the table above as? 10.3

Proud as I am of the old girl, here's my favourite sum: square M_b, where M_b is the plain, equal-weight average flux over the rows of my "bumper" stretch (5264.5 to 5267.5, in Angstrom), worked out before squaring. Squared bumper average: 121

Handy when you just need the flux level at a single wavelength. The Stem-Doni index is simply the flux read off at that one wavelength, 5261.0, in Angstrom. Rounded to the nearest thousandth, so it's 12.280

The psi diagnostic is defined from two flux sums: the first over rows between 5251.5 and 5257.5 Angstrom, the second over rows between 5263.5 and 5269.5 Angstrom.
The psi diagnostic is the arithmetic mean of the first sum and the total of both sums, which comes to 115.6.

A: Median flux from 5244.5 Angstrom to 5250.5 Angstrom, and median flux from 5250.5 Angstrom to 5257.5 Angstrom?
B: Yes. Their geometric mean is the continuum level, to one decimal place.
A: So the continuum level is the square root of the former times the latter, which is 13.6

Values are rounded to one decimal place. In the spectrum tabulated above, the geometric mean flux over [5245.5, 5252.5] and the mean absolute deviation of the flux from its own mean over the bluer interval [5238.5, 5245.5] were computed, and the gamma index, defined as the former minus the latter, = 12.9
